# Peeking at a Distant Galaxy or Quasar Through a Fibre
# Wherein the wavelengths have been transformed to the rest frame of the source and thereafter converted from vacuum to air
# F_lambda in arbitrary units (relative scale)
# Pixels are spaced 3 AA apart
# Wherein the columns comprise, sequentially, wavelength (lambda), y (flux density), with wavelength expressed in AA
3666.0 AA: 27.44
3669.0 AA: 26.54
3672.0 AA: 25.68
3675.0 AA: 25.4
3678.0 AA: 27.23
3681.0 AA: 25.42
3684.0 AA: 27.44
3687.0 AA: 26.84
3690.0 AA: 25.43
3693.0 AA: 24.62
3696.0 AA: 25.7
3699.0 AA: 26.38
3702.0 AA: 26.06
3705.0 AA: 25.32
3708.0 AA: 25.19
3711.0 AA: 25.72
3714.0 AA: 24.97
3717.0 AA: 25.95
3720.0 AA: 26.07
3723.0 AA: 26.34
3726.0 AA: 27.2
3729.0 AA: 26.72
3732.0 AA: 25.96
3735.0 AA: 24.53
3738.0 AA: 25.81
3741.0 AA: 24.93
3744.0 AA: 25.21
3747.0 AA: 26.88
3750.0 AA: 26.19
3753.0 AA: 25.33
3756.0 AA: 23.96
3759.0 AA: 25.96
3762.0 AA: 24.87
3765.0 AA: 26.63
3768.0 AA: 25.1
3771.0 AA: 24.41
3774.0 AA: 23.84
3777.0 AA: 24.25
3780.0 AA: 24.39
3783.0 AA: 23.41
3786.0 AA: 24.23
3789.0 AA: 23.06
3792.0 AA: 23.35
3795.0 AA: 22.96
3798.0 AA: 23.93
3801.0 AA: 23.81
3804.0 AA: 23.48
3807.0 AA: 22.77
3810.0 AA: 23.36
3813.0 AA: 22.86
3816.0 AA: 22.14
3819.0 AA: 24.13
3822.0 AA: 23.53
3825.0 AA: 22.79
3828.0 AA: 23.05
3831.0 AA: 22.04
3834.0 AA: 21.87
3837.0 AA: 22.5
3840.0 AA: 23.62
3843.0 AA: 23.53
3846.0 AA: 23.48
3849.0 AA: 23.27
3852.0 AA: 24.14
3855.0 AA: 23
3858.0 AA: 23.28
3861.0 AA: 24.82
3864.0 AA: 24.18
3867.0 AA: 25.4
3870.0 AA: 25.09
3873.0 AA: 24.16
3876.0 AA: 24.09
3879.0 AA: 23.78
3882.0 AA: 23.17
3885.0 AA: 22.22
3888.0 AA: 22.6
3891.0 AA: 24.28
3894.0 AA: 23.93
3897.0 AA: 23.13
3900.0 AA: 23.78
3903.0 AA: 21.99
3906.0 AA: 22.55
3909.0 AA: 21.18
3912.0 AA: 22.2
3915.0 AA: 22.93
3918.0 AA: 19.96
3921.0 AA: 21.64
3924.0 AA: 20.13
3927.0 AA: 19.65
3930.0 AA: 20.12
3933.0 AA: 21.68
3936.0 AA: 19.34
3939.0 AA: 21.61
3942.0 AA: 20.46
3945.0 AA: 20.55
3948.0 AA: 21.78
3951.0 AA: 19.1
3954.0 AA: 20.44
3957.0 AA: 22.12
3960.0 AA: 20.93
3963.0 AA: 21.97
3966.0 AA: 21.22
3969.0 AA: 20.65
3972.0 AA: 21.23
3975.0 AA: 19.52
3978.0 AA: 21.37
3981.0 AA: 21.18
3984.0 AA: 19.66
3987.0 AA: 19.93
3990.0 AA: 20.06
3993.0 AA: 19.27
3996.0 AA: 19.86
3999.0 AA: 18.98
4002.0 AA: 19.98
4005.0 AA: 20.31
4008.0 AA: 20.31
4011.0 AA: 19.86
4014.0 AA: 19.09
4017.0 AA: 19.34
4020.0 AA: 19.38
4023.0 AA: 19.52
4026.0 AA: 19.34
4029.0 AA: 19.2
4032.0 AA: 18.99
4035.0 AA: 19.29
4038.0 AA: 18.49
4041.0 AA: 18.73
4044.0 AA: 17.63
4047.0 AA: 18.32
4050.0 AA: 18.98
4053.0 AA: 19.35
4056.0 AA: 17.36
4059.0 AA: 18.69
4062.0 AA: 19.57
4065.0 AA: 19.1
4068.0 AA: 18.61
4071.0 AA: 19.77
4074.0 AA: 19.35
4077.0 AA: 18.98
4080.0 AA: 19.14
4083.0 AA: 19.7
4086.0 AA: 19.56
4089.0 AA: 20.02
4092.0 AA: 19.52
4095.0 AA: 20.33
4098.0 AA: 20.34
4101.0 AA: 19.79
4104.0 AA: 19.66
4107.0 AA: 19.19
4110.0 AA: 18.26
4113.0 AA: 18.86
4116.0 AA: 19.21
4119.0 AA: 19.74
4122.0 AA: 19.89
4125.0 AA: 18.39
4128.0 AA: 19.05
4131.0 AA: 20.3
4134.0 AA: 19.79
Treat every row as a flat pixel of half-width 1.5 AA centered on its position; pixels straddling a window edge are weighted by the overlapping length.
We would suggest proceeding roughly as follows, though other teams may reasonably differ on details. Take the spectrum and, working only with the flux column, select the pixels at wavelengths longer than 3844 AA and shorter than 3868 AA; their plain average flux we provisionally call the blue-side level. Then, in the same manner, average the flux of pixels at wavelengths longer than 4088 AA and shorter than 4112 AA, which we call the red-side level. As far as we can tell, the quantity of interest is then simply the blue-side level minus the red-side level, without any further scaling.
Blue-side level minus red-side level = 4.3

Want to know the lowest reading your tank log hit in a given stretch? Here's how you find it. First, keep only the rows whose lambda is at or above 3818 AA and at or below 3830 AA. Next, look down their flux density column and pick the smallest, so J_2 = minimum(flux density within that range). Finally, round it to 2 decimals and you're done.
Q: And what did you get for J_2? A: 22.79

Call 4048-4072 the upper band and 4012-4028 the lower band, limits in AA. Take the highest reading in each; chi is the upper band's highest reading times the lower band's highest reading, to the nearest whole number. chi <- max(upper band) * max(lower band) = 386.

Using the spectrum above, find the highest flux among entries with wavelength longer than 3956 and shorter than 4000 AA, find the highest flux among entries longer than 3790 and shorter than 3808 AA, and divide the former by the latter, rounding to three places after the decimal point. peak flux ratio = 0.924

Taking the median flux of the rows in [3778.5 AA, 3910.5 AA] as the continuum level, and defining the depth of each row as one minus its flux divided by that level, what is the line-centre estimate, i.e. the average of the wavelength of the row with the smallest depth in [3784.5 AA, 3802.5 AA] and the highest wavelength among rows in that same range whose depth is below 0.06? 3793.5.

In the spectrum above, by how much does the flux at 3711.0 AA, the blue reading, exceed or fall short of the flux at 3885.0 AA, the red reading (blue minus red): 3.5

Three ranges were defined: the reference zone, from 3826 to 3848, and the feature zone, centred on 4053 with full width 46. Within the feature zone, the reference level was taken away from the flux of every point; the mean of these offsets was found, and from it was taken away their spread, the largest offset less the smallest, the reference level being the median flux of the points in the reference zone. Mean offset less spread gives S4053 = -6.6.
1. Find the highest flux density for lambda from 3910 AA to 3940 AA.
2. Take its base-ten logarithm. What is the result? 1.36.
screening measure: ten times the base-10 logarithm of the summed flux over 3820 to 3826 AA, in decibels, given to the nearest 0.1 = 16.7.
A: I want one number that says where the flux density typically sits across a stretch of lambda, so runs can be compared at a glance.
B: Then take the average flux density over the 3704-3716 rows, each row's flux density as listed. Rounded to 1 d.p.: 25.3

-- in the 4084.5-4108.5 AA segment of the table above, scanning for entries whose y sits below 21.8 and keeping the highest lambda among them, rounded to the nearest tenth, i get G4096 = 4107.0 AA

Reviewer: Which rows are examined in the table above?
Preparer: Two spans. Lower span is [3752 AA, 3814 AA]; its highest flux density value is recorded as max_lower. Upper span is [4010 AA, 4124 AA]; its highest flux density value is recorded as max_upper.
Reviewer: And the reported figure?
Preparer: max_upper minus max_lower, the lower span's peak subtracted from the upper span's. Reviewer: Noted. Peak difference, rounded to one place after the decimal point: -6.3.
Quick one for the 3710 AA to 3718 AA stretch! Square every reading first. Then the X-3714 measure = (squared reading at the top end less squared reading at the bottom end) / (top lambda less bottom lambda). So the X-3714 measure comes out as 2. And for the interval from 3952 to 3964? 7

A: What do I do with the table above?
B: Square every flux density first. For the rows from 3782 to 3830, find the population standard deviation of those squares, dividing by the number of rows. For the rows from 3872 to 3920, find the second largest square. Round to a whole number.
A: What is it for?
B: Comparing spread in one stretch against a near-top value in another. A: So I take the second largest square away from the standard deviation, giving -559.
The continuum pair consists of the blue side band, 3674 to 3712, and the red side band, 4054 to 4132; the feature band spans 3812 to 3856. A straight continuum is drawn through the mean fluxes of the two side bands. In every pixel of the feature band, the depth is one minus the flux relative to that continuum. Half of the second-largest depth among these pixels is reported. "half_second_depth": 0.036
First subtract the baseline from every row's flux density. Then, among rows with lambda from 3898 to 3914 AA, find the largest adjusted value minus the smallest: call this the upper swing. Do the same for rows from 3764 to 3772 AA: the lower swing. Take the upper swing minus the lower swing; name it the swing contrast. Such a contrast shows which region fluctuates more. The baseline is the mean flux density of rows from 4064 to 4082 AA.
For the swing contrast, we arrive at 0.38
